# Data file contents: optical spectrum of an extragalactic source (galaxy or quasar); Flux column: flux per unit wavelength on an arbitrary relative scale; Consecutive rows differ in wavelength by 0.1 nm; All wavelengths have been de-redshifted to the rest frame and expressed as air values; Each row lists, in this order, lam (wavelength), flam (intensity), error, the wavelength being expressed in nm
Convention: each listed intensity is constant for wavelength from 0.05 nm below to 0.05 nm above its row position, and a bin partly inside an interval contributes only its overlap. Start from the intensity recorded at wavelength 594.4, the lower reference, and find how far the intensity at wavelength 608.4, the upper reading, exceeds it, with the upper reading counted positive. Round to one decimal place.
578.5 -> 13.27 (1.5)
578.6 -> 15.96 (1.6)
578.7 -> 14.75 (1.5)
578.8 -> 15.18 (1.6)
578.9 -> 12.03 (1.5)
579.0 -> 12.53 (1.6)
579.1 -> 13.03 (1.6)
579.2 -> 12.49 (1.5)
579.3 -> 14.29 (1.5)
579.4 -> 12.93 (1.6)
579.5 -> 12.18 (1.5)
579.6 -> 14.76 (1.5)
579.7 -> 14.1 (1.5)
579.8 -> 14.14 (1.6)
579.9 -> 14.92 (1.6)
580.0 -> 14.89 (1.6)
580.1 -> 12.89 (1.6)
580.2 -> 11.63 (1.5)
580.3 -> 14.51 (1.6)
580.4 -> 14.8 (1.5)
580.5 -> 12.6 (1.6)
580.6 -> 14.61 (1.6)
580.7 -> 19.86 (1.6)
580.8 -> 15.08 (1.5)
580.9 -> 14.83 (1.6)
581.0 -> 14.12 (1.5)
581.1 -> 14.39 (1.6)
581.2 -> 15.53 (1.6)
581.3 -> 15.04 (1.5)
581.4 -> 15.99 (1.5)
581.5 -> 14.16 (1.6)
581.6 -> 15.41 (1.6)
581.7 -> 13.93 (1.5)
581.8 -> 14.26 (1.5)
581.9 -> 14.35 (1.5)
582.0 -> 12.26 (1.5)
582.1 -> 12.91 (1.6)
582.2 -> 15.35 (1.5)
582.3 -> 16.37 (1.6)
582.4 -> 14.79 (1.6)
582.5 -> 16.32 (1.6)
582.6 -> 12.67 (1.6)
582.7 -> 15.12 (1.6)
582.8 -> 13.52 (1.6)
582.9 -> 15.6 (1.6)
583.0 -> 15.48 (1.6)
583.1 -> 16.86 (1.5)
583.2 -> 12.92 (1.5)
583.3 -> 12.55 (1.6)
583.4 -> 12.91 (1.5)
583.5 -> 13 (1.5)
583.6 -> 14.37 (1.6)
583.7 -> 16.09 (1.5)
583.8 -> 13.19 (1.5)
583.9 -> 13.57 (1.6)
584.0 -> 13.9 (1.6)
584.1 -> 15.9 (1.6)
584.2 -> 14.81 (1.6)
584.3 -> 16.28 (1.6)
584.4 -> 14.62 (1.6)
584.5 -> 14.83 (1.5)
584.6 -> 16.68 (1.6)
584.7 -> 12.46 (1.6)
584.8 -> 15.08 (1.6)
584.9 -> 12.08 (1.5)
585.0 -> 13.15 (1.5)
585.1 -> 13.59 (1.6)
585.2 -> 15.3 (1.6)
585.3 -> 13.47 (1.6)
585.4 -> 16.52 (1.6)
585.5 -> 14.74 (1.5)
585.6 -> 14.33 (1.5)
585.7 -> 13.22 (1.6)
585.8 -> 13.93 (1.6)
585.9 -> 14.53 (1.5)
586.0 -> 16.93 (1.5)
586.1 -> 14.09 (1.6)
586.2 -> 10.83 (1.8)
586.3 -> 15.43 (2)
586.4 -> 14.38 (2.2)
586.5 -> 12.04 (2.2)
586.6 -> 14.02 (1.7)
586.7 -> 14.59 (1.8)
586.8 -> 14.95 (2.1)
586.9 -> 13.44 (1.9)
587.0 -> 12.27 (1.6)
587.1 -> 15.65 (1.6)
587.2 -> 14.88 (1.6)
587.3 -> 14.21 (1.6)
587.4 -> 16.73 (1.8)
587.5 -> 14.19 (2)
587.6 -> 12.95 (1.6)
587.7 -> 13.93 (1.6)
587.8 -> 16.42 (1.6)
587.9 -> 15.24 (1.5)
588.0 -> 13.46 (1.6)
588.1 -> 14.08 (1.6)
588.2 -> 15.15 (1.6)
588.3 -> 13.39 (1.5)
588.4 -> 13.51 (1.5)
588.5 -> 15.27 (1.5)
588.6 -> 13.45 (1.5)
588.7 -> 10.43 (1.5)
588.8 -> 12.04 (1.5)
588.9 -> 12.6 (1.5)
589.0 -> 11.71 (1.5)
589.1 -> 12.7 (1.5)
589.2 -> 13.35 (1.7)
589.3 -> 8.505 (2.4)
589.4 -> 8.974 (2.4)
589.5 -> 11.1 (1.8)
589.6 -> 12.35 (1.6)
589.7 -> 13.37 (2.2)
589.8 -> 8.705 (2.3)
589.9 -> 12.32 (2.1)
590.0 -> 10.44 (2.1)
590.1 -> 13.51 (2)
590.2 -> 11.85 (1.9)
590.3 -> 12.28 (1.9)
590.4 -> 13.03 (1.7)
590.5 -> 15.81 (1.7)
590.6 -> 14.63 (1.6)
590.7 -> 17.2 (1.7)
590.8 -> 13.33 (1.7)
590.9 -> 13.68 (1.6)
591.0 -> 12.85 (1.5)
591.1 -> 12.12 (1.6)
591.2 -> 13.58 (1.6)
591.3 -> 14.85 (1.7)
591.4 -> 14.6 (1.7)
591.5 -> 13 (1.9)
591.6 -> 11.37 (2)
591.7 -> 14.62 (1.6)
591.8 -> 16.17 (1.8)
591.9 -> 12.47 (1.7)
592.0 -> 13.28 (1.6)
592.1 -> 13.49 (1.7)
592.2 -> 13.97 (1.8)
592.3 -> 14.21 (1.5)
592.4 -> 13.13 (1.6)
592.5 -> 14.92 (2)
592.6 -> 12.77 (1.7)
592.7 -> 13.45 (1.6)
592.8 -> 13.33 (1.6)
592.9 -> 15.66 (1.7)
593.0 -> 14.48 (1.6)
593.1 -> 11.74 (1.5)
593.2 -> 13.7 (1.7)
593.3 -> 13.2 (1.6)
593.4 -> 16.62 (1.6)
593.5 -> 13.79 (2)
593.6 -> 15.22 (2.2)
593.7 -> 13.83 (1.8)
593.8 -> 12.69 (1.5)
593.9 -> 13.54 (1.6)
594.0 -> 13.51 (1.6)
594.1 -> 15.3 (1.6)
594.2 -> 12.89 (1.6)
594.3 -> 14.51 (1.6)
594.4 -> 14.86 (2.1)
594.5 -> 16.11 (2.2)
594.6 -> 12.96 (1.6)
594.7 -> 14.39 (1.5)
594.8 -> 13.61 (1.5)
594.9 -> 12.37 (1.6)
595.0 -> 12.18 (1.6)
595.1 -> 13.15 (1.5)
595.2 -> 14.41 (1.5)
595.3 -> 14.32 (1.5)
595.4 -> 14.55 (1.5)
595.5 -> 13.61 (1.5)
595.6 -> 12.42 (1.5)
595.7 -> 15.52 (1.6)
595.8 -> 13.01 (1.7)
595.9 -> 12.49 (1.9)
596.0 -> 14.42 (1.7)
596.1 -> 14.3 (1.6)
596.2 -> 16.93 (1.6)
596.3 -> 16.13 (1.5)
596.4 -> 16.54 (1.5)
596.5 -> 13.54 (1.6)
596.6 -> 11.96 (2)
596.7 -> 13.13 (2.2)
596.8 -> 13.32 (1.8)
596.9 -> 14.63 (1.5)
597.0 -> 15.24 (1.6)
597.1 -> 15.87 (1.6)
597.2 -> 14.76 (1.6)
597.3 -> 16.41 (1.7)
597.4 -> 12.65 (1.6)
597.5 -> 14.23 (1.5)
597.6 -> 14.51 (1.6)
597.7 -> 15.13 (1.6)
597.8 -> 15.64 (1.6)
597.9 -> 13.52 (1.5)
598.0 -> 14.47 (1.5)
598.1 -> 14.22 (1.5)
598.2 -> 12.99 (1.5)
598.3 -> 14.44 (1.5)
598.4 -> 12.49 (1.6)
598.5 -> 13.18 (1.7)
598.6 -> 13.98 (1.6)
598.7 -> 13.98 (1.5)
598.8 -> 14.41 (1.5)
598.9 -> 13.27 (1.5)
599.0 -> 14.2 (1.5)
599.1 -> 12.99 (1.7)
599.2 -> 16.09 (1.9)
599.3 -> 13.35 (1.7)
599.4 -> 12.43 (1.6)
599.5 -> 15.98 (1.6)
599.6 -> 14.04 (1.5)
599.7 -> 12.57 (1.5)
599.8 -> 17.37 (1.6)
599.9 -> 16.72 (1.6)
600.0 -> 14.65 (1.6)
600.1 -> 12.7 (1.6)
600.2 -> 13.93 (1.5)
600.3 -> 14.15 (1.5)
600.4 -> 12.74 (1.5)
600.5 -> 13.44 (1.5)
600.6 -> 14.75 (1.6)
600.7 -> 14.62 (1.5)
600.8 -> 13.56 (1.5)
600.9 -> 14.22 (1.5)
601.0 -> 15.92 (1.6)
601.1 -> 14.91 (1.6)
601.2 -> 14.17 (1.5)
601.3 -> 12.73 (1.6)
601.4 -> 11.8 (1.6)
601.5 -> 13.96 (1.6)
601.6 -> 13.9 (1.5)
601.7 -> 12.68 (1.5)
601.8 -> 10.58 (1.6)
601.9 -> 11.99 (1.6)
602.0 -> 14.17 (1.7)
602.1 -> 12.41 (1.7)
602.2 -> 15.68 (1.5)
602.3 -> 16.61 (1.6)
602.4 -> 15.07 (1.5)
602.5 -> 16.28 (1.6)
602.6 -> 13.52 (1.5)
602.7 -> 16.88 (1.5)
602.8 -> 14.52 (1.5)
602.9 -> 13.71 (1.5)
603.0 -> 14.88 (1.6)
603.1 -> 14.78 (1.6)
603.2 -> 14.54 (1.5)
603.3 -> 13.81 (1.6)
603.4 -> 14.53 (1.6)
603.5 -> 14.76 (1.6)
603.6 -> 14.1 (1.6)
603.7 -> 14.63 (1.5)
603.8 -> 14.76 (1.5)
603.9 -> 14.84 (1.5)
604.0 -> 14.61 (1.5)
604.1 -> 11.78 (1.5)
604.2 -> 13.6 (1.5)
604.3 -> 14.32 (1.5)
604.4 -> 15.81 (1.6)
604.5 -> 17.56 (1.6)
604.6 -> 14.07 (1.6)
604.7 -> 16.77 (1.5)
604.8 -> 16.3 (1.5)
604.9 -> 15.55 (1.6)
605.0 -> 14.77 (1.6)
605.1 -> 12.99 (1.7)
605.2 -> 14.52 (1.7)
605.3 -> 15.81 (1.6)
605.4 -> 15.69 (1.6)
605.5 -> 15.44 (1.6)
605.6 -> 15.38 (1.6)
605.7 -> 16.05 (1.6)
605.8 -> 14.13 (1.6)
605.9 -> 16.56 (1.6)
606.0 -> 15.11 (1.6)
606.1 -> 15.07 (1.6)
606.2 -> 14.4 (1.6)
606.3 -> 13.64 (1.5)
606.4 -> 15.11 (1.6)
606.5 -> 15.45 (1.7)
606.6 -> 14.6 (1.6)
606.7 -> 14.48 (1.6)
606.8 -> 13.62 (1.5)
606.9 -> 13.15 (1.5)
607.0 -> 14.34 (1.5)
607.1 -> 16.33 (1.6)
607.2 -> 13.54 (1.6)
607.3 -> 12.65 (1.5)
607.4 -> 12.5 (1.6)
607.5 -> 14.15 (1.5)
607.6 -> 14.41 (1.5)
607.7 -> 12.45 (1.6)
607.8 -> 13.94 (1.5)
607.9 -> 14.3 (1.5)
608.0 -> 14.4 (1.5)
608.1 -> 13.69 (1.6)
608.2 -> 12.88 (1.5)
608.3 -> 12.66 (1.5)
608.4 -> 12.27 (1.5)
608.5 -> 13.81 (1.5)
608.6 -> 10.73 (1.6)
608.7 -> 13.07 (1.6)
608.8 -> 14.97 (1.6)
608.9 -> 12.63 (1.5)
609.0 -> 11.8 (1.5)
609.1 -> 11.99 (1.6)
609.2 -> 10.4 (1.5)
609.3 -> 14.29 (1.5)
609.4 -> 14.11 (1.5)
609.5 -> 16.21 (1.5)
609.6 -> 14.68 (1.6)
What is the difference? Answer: -2.6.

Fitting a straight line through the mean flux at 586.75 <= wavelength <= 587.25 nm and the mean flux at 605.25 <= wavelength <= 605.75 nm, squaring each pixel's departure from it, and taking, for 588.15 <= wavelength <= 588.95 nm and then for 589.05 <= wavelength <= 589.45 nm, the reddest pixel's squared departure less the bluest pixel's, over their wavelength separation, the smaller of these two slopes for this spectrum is 4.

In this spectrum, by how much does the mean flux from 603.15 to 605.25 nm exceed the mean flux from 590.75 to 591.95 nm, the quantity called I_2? 1.1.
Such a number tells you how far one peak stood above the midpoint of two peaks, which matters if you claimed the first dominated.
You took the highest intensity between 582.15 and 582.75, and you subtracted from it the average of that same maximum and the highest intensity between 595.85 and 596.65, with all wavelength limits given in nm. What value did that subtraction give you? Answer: -0.3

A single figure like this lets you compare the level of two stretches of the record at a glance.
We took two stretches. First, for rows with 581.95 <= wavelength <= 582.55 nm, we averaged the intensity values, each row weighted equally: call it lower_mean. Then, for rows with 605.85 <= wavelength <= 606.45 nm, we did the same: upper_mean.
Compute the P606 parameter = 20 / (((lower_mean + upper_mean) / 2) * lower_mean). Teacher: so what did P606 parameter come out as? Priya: 0.092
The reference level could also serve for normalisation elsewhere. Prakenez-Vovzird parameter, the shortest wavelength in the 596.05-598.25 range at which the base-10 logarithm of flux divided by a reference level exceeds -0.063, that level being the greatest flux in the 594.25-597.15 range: 596.2 nm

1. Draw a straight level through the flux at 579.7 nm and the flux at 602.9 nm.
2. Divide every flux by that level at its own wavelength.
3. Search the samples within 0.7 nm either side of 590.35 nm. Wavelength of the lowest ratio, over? 589.8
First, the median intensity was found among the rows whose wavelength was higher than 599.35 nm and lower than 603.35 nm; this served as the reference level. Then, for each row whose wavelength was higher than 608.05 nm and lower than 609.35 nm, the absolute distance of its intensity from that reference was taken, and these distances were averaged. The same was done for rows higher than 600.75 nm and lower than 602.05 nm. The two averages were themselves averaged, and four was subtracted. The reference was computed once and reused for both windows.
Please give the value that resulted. -2.6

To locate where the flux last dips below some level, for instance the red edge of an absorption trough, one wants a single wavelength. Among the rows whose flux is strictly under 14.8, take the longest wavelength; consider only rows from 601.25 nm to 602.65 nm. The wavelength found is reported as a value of 602.6 nm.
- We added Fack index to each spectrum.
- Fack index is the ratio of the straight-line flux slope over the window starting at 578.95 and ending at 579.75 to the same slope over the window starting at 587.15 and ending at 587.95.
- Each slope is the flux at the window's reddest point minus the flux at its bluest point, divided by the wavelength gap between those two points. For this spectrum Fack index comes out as 4.4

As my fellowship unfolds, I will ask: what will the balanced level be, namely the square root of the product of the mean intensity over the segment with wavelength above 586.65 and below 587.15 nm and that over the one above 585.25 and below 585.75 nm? 14.3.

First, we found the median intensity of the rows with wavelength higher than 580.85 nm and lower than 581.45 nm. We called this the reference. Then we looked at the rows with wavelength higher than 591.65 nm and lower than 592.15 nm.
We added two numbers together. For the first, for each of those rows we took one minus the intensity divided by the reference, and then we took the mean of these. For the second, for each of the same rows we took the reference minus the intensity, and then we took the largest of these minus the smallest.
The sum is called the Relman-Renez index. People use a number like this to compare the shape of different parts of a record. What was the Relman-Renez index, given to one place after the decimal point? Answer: 3.8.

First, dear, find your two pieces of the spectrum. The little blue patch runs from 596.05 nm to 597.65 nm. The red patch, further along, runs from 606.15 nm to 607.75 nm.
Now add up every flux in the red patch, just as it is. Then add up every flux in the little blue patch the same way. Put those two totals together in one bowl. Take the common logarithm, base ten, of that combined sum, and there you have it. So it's 2.66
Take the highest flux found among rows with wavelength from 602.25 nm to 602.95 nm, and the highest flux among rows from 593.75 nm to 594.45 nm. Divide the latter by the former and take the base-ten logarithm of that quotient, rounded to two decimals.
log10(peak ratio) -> -0.04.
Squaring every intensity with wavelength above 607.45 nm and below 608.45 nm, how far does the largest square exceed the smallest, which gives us 57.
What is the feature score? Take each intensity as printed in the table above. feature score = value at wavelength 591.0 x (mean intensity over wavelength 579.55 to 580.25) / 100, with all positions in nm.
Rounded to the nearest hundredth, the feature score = 1.79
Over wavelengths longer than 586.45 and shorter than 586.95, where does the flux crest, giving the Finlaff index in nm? 586.8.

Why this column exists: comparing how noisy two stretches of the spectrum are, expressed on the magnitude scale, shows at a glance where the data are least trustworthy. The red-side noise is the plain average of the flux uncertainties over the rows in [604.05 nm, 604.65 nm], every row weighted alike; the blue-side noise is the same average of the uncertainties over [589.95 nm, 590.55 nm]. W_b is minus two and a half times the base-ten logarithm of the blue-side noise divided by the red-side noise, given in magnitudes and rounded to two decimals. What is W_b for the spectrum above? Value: -0.21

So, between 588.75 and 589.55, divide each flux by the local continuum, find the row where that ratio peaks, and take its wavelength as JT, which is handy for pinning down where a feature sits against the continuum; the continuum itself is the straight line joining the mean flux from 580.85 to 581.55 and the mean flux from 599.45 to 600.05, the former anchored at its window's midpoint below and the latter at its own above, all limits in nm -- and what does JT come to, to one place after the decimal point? 589.2 nm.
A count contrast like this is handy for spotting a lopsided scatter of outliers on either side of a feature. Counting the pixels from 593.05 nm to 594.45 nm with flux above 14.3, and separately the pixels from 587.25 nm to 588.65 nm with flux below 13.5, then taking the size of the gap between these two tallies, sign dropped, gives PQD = 1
